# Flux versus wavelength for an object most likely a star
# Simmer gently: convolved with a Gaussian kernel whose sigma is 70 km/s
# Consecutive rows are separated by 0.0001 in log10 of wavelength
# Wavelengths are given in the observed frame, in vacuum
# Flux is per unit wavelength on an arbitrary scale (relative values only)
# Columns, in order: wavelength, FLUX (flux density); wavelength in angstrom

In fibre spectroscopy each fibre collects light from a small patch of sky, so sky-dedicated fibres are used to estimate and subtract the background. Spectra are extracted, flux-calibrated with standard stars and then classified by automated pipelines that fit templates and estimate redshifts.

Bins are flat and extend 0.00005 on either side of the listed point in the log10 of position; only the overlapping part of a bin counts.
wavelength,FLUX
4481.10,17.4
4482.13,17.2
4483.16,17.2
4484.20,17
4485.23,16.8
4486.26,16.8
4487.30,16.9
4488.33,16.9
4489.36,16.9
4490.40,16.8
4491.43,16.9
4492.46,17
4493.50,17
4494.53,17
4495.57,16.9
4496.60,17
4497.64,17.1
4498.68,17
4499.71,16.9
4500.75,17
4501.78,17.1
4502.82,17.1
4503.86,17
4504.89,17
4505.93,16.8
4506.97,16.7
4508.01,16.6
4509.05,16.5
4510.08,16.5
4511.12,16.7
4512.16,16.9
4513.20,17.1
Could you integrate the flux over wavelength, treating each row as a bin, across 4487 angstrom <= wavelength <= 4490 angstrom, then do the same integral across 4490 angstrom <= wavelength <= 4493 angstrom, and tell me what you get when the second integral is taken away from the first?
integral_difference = 0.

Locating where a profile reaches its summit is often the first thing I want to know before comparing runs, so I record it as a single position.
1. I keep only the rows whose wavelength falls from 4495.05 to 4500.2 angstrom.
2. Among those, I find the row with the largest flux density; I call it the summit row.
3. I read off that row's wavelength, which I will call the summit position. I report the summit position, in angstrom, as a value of 4497.64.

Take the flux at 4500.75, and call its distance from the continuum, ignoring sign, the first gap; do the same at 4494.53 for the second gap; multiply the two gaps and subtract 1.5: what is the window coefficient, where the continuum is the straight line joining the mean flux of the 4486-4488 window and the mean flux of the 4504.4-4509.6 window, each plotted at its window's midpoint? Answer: -1.45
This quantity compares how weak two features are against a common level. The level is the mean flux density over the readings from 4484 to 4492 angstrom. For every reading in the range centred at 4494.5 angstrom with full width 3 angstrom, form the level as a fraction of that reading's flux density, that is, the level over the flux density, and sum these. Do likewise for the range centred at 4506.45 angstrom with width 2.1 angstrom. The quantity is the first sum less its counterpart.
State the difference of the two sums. 1.0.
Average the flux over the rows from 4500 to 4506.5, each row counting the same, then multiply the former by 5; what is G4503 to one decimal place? 85.0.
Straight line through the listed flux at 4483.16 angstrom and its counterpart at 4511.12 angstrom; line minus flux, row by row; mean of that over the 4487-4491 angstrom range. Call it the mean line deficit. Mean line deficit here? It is 0.22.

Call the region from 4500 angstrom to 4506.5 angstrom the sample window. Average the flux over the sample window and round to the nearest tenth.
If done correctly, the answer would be 17.0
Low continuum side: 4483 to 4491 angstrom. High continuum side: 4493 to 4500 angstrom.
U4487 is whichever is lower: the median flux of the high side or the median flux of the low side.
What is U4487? 16.9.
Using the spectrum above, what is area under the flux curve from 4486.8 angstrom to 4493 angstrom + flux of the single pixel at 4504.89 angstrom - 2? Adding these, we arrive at 119.8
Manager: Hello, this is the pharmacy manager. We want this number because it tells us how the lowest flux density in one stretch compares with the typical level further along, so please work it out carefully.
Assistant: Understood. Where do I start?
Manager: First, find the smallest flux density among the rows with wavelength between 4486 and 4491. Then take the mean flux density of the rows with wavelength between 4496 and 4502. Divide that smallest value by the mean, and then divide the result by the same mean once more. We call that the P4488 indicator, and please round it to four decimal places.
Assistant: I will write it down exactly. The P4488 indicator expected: 0.0580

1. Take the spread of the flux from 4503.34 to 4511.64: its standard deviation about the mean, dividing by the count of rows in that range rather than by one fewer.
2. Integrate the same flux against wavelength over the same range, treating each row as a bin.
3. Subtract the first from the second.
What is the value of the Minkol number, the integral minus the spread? 139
